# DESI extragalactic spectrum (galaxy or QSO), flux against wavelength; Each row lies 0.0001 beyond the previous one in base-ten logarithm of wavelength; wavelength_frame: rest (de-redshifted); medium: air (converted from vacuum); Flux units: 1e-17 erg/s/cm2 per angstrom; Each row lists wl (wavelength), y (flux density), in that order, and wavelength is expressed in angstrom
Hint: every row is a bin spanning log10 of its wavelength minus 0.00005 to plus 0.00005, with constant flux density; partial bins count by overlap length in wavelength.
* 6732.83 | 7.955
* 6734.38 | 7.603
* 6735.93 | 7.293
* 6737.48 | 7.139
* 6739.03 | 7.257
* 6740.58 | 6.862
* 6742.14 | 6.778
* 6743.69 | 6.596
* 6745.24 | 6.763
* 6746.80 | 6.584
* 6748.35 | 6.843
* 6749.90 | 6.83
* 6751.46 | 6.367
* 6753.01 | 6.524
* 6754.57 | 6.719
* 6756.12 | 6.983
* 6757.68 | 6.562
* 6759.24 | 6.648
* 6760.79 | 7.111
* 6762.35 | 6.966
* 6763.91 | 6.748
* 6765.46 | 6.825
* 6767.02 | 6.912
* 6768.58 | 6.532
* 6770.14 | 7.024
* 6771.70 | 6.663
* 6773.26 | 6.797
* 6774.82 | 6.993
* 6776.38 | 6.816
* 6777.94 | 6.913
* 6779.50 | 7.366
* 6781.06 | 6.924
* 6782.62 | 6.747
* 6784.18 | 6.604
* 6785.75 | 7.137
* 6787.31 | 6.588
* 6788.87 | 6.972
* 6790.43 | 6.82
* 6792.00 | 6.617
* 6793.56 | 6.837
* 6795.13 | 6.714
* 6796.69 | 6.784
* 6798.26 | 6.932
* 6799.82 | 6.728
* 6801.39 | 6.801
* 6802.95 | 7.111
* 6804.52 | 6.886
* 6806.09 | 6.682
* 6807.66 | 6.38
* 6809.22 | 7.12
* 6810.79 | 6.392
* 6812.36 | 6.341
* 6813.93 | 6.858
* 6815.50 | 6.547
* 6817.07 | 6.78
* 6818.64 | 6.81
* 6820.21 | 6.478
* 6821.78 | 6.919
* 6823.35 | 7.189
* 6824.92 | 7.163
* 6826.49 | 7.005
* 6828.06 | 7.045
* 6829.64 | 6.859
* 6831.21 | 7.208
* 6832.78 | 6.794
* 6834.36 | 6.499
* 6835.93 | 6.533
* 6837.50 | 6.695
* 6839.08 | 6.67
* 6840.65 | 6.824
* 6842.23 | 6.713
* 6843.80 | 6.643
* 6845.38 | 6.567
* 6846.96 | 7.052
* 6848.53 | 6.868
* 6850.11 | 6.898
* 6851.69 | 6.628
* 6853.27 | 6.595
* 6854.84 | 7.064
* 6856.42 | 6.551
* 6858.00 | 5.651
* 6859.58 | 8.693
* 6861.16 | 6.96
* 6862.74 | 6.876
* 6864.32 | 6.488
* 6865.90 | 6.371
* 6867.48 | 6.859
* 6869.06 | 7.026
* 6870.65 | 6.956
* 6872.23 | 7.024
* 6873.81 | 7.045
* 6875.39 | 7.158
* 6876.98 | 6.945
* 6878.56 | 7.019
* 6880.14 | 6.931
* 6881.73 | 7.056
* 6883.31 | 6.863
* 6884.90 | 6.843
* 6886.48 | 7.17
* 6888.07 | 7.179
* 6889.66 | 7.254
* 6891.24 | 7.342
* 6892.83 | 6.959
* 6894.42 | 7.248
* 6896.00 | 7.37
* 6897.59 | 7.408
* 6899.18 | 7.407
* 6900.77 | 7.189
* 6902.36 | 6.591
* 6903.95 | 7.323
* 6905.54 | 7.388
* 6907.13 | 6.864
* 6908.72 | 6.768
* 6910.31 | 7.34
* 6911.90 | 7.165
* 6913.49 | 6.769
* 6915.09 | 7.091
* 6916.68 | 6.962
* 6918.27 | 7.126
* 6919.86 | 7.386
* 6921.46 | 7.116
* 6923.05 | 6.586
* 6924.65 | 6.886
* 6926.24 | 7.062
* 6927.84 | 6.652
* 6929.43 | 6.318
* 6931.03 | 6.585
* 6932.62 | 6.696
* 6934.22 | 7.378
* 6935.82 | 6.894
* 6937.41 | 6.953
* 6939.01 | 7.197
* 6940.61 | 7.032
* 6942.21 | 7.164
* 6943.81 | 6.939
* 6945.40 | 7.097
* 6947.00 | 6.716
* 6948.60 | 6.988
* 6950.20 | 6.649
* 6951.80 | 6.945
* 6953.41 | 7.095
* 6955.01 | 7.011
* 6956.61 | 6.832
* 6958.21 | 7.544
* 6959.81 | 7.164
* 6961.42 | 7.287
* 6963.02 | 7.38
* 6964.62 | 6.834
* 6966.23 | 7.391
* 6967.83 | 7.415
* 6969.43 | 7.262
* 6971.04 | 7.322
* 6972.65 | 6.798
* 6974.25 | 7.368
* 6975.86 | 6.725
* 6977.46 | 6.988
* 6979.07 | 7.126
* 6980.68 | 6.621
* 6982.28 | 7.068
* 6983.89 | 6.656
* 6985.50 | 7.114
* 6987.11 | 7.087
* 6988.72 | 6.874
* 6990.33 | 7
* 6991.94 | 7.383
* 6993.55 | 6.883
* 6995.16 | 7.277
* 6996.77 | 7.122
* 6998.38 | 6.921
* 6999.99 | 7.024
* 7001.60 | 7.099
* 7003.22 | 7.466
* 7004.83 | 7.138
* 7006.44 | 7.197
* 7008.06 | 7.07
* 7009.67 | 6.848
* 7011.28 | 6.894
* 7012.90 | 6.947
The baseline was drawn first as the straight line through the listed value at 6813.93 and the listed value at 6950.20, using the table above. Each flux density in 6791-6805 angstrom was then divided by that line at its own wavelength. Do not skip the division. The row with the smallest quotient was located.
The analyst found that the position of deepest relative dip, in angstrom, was 6792.00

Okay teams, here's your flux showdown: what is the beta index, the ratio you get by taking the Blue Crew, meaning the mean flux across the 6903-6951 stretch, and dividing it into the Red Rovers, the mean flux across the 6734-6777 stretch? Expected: 0.98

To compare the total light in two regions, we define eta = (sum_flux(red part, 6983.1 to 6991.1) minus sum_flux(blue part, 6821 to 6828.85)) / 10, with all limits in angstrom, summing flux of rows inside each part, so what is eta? -0.059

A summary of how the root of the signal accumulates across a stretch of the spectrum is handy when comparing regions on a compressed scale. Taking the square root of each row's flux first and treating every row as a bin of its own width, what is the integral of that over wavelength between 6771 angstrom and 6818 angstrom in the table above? 122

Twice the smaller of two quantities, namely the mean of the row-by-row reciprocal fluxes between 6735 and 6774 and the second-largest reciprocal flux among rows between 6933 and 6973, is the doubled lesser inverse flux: 0.294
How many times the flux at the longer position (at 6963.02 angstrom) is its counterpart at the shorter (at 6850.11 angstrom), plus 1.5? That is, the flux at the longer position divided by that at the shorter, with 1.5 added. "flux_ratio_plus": 2.570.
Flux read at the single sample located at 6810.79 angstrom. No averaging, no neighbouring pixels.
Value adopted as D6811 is 6.392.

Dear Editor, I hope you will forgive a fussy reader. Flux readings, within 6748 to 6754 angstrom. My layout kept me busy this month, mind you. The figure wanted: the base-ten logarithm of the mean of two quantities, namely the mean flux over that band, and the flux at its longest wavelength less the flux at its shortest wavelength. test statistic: 0.50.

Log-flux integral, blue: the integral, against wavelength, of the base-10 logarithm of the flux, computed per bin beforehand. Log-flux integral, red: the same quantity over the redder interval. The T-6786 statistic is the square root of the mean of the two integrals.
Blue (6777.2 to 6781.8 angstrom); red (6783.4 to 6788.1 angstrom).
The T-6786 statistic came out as 1.98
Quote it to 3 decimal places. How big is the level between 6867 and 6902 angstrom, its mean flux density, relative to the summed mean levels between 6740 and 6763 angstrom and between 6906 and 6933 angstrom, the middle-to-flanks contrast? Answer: 0.520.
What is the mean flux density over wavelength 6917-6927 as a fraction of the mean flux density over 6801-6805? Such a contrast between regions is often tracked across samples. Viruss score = 1.01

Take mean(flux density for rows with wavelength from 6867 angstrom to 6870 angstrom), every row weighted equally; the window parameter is 6.94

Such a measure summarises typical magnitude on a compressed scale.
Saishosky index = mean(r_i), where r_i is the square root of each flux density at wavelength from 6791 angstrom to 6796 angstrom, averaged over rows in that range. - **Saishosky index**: 2.59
